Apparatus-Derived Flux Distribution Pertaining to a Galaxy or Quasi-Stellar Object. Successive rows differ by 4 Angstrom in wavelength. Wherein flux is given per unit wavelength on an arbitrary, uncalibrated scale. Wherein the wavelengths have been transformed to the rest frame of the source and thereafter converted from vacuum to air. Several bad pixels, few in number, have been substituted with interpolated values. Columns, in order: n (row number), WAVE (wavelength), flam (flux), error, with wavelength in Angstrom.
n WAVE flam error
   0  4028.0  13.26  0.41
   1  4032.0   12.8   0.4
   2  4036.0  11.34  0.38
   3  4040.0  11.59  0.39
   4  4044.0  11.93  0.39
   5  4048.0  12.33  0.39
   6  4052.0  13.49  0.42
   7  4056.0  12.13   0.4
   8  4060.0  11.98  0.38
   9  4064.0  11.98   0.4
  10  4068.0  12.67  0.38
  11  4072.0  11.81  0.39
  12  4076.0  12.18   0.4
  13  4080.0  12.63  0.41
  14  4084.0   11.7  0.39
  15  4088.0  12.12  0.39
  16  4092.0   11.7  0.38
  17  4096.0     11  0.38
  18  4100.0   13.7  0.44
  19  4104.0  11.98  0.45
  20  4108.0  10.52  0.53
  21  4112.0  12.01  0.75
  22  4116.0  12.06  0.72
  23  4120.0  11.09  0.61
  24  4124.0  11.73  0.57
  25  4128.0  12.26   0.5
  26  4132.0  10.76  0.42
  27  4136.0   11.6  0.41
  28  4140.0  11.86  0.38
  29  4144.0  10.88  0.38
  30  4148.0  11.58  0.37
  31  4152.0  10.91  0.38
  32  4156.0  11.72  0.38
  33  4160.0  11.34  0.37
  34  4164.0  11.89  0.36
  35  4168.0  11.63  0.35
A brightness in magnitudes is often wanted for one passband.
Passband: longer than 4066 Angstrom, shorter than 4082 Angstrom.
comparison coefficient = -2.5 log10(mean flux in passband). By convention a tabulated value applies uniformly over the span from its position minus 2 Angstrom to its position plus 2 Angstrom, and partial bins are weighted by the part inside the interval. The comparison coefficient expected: -2.73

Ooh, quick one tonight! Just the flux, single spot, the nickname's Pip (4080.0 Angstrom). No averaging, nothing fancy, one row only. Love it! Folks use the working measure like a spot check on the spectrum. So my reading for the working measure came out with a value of 12.63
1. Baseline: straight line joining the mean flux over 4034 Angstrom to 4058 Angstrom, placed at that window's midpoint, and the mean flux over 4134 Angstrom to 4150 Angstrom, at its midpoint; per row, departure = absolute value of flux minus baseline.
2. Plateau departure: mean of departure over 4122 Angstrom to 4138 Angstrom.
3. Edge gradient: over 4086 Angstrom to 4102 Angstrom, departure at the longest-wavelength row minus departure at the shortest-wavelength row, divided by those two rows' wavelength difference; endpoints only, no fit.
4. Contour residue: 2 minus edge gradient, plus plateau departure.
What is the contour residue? 2.28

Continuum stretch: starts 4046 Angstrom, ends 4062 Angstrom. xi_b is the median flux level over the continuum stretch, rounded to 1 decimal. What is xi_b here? 12.2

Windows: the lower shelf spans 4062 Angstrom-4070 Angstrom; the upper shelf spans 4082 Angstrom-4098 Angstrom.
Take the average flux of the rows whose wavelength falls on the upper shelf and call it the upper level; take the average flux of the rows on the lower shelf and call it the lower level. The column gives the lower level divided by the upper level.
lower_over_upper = 1.06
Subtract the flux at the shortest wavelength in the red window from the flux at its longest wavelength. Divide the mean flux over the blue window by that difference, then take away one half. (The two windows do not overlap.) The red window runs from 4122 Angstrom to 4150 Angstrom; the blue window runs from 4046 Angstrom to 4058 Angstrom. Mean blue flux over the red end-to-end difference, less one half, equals -85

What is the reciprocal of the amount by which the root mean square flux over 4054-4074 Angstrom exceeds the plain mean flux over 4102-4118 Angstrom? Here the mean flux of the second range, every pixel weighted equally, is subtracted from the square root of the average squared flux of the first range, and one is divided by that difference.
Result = 2.1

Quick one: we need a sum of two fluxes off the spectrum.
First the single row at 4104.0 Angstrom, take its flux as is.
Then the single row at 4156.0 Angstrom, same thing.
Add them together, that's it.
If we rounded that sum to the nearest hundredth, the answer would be 23.70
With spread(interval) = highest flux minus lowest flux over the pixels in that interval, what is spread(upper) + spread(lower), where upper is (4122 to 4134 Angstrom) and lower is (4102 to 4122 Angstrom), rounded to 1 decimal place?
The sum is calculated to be 3.0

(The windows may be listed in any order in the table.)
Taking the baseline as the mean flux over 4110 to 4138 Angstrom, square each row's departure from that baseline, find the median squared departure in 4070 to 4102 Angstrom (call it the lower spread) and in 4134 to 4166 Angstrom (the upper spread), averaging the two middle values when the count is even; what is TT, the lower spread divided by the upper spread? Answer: 4.8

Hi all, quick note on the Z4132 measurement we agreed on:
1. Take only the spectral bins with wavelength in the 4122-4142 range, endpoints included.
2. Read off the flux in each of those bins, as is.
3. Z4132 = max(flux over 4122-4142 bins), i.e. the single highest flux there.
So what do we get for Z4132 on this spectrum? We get 12.26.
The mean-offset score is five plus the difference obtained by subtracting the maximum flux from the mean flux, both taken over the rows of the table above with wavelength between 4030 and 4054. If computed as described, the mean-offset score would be 3.8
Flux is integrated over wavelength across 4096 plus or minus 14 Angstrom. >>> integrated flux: 331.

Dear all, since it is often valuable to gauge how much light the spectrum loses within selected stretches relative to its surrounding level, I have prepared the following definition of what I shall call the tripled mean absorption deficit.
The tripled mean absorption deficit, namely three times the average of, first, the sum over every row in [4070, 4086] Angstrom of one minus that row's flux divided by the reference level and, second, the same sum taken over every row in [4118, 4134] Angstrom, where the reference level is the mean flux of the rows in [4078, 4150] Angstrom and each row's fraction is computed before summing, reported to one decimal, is 0.0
